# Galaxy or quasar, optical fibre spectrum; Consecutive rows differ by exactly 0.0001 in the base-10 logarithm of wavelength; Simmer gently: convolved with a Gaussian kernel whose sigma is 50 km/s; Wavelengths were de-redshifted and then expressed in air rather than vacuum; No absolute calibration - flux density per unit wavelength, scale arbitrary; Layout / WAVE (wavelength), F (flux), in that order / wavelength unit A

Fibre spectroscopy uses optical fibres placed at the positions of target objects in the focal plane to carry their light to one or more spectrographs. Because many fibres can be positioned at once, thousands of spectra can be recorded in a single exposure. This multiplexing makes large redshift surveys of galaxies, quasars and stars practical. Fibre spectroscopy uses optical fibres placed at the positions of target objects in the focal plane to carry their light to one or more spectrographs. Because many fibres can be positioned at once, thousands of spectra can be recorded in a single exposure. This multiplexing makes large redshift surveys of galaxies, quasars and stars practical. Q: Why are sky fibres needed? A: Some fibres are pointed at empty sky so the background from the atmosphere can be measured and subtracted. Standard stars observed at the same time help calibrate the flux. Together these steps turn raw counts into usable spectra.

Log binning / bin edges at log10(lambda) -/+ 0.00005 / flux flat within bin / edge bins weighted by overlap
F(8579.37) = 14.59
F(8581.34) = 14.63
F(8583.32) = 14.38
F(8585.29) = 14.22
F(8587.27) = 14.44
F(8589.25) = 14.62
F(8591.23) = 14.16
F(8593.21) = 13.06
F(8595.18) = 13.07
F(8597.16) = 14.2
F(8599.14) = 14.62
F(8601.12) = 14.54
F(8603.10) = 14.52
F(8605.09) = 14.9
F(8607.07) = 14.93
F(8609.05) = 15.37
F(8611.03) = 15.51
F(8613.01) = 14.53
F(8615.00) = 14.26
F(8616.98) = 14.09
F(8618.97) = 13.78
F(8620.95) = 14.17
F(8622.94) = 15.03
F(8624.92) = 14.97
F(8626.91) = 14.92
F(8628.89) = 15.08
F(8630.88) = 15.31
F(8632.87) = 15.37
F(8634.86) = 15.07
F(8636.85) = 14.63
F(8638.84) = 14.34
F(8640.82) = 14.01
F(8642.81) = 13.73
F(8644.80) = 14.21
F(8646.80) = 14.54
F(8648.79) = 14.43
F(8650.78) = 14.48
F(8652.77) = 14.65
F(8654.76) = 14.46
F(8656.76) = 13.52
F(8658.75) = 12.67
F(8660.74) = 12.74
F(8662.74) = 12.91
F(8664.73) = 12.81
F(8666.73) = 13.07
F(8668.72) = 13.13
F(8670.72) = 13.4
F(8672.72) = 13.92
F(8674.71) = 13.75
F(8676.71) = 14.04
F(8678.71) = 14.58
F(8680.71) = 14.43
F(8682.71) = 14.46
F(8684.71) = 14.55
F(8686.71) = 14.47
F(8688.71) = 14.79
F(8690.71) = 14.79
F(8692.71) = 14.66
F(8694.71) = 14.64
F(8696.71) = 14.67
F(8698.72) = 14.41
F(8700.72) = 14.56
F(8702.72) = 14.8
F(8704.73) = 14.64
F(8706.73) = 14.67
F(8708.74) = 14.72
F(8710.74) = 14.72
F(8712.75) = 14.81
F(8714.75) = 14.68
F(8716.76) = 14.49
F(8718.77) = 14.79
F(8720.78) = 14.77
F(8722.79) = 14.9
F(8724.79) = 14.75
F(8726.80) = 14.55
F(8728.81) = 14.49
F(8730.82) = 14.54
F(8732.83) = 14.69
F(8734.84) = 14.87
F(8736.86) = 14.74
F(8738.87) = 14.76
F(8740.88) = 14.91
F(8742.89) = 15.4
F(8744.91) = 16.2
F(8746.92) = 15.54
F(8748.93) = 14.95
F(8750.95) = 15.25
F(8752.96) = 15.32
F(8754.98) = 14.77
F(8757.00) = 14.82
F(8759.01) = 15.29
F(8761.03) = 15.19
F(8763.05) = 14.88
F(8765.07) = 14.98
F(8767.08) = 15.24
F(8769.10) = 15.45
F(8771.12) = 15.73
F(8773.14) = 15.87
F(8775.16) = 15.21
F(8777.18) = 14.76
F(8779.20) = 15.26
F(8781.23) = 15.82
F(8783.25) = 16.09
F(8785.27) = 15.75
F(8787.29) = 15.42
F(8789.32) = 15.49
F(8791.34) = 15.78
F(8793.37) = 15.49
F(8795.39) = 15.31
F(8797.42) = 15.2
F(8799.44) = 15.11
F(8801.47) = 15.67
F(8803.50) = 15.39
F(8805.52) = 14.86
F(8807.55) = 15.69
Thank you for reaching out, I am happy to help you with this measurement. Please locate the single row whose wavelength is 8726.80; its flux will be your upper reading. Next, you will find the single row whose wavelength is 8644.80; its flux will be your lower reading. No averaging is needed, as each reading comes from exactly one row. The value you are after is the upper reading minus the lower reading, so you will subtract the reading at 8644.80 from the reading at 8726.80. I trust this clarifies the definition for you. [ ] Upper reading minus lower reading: 0.34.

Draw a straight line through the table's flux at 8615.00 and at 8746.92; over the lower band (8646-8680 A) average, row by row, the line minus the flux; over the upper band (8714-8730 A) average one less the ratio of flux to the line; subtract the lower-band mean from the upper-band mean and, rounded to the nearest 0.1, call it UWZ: -1.0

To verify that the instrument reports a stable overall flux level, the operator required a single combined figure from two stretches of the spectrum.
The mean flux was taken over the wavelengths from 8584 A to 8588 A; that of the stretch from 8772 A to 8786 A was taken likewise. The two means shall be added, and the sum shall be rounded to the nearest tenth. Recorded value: 29.9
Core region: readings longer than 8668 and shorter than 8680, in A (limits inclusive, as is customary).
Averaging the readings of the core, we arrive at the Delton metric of 13.8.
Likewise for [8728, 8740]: 14.7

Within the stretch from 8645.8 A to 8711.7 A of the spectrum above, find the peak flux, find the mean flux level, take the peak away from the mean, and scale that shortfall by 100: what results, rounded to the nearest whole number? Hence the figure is -65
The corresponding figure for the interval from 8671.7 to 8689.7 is -46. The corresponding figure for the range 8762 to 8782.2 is -55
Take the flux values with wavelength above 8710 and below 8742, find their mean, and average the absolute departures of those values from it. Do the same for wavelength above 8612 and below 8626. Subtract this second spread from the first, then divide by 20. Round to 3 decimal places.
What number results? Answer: -0.013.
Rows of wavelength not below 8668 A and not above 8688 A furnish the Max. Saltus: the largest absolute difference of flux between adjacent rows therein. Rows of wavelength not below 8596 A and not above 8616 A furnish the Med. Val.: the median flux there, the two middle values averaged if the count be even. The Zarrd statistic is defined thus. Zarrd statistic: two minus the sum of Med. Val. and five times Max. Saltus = -15.28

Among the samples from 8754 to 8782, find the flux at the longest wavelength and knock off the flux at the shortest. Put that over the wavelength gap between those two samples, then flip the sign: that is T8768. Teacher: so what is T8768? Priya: -0.04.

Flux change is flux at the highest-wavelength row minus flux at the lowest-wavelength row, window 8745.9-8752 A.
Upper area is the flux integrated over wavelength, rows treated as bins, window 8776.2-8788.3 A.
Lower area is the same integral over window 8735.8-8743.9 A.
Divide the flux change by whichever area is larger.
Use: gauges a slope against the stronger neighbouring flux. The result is -0.002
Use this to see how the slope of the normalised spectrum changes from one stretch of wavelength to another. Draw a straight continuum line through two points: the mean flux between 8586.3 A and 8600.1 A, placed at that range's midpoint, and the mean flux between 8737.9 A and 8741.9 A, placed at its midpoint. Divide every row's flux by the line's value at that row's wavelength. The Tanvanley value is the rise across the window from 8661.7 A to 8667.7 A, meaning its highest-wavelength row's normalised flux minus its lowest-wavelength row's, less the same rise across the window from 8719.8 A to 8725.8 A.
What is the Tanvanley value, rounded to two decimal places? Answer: 0.01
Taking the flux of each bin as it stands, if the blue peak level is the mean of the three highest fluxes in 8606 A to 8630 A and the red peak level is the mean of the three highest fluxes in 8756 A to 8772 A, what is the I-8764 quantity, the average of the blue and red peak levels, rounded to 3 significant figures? 15.4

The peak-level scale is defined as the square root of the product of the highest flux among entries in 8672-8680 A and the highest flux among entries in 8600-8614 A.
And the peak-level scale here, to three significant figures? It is 15.0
